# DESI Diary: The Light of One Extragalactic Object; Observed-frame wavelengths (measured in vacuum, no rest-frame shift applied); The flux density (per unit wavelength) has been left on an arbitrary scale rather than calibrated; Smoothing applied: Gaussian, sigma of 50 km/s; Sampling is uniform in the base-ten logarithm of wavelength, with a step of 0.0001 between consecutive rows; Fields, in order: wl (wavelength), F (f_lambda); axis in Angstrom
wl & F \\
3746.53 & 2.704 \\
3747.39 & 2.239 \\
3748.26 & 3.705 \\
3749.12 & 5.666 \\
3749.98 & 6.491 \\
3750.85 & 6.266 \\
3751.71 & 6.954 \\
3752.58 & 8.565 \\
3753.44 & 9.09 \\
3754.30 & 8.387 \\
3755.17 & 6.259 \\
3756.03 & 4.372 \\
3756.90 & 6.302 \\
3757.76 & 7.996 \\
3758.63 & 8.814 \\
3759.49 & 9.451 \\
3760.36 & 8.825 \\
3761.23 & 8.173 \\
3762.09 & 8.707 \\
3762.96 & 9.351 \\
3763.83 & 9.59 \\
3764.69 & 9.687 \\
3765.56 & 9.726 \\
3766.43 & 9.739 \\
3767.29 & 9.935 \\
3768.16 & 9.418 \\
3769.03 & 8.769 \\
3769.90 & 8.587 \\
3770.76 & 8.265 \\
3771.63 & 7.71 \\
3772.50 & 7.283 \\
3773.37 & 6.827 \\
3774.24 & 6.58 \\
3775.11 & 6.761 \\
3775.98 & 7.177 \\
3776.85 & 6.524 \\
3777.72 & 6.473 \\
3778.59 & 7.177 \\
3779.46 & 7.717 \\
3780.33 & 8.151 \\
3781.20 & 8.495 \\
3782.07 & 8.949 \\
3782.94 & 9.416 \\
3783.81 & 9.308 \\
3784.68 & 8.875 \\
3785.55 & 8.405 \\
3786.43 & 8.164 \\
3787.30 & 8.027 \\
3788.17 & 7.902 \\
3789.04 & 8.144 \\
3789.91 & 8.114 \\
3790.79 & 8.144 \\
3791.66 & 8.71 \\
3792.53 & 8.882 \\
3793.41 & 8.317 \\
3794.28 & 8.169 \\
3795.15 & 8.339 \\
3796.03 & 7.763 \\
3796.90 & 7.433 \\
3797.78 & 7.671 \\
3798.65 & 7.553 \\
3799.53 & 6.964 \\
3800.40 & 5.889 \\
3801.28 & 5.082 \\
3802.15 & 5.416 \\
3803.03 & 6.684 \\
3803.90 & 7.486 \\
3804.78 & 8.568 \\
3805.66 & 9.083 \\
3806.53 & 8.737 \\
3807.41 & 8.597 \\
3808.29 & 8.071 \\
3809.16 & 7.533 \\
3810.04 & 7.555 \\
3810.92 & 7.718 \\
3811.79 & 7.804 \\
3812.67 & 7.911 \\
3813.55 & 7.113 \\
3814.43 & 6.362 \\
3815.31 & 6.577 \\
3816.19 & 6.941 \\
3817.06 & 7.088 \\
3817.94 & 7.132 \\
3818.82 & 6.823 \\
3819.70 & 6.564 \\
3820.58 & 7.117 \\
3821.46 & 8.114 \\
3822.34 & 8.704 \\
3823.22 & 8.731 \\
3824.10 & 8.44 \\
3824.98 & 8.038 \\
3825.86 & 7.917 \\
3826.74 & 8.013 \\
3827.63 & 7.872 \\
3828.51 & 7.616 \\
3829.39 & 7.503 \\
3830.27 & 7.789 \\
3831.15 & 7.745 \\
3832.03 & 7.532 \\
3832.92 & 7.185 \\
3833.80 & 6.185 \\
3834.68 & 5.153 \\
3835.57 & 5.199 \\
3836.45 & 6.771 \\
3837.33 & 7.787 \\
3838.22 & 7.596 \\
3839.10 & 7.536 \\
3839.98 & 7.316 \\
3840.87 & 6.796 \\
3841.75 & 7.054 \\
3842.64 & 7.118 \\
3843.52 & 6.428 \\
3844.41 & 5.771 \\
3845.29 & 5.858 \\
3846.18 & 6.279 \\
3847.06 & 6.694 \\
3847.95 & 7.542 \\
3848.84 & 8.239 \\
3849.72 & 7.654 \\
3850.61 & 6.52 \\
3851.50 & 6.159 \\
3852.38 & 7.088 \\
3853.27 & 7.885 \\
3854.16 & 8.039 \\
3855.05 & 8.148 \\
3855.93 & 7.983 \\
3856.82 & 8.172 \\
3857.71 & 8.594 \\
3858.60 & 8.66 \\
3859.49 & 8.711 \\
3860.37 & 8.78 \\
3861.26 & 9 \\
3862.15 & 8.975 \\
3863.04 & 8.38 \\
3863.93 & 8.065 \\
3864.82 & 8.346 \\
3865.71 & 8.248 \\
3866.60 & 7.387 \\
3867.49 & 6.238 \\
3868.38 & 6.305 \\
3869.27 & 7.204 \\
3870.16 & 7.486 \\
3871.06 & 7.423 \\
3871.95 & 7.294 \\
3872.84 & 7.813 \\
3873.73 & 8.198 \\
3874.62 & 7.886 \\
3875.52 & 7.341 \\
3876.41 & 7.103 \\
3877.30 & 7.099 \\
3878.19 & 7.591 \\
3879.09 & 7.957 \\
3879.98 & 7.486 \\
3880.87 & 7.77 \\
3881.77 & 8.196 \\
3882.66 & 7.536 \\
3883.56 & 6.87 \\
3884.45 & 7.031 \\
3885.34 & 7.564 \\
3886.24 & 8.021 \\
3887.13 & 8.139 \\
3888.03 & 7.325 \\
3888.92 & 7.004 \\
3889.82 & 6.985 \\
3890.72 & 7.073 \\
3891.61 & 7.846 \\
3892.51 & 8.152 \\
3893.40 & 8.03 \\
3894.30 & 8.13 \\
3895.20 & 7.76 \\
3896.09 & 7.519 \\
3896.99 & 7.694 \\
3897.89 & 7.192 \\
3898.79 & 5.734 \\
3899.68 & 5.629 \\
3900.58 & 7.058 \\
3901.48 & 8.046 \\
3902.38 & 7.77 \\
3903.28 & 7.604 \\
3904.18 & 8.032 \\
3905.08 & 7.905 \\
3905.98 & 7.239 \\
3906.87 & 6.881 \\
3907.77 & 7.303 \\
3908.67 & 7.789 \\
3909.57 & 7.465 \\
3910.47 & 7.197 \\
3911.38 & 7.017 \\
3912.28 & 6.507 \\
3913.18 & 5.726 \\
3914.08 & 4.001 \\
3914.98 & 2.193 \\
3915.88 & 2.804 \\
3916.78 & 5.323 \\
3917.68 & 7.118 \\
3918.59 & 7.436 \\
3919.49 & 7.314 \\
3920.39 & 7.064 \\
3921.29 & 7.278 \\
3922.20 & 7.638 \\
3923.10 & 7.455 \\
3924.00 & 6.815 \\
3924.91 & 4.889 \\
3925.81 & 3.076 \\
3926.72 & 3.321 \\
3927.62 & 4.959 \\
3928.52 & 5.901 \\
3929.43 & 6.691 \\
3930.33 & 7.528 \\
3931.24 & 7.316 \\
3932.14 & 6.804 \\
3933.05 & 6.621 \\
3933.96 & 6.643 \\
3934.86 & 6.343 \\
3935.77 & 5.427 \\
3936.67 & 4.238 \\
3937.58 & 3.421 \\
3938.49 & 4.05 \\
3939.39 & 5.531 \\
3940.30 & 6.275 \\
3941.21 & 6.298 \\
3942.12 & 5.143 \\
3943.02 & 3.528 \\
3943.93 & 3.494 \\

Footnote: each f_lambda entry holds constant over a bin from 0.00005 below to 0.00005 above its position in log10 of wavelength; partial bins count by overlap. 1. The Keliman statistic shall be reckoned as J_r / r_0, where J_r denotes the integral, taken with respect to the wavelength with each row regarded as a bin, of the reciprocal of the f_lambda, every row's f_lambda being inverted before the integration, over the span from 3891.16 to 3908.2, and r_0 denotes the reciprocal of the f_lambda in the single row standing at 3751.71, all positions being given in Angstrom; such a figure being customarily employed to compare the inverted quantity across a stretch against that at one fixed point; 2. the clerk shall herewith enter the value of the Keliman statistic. 16.1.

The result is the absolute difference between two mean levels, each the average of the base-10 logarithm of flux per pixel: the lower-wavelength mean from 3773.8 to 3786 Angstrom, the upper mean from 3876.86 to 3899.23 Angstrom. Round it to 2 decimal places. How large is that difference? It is 0.02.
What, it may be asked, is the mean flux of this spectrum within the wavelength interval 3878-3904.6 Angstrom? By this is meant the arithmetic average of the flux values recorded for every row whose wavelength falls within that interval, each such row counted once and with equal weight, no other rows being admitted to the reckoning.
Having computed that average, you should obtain 7.5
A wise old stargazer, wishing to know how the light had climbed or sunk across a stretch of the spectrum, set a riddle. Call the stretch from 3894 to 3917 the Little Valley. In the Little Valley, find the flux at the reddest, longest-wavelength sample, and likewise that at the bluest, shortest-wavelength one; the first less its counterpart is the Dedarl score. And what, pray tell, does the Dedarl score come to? -2.8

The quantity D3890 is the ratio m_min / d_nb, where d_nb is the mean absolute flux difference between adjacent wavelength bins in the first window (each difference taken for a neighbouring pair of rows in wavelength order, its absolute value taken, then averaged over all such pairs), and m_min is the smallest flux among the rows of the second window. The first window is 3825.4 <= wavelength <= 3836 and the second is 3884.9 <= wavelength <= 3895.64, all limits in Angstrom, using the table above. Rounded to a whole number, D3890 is 21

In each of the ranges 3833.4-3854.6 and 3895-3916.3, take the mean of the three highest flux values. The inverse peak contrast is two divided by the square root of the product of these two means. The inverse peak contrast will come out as 0.249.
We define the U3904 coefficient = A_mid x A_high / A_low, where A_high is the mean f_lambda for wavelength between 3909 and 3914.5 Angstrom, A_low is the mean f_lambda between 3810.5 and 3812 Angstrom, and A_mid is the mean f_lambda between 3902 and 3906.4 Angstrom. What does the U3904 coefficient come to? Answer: 6.3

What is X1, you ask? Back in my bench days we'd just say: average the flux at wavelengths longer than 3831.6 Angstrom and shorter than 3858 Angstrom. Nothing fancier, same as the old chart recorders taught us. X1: 7.1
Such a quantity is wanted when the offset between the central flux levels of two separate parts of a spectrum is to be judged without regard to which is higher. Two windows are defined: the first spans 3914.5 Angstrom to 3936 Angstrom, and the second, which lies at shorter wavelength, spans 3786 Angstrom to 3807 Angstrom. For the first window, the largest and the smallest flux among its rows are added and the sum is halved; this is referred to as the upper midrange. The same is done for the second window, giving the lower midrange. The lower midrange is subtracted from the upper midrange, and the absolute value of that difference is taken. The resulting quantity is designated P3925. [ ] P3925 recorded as 2.17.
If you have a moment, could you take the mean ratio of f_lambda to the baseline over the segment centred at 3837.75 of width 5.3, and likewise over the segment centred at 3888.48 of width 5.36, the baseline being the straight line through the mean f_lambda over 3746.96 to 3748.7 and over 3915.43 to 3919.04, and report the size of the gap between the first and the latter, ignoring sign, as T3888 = 0.17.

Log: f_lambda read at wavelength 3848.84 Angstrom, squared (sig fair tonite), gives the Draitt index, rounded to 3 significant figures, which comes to 67.9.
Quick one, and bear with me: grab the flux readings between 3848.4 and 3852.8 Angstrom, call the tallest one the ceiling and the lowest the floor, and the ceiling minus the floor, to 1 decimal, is 2.1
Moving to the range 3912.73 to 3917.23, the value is 3.5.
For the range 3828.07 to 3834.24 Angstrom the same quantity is 1.6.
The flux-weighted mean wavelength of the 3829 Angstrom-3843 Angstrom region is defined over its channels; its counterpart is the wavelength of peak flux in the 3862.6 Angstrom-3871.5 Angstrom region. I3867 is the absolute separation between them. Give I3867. 27.1 Angstrom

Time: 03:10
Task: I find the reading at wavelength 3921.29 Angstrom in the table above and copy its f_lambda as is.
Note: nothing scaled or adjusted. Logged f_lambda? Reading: 7.278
